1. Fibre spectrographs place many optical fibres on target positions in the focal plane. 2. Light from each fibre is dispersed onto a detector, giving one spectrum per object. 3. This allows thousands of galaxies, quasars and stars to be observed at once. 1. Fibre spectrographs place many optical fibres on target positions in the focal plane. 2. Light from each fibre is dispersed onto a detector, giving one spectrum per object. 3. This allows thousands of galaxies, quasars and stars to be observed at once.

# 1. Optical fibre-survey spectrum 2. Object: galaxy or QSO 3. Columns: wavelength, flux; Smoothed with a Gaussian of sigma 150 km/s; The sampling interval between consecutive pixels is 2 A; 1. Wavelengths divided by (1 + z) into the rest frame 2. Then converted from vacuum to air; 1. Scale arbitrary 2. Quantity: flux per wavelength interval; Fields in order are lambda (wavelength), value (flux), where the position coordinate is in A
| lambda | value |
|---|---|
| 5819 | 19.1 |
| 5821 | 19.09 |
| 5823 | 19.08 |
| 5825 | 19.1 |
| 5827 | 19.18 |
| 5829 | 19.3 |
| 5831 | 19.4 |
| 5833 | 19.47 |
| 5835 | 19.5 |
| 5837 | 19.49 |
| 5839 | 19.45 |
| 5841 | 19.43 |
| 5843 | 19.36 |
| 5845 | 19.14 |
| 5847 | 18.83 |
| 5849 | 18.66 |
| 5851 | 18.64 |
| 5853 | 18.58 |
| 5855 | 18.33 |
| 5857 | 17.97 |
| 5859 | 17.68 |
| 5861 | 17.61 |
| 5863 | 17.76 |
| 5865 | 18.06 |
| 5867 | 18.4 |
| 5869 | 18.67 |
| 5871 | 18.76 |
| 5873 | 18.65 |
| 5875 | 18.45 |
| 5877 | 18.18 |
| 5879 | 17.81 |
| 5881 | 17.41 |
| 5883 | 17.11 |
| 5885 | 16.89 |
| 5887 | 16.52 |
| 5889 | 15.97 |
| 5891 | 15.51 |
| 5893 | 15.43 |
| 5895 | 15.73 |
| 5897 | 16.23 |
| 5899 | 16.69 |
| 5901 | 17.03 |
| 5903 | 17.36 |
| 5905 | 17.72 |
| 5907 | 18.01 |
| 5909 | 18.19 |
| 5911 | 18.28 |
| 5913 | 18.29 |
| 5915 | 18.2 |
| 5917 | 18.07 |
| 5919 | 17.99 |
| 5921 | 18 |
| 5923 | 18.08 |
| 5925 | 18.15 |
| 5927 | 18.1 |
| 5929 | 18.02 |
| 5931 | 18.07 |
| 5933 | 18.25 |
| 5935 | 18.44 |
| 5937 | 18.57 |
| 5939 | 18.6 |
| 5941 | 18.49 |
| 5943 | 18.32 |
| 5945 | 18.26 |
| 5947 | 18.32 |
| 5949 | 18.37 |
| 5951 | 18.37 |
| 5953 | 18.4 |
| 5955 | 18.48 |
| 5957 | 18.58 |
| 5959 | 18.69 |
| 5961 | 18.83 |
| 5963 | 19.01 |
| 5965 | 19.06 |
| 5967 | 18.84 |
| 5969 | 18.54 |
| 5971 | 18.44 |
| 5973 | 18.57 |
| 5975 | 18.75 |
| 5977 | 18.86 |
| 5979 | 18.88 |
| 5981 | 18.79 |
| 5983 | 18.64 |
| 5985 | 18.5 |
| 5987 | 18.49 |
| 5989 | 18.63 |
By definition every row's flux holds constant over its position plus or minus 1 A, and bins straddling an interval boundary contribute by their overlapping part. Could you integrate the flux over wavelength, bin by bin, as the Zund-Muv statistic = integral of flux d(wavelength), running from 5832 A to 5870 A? 710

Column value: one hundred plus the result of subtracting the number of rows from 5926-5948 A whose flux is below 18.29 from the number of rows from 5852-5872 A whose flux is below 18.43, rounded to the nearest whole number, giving 102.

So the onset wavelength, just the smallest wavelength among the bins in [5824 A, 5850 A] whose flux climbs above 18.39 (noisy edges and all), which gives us 5825 A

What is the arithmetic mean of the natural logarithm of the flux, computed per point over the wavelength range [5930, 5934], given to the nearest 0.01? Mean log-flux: 2.90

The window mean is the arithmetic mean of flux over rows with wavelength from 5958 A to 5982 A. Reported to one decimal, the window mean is 18.8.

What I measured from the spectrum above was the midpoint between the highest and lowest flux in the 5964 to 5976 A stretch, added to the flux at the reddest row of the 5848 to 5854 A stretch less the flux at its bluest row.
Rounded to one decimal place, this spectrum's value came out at 18.7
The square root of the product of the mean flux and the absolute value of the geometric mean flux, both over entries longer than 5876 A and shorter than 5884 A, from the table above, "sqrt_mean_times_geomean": 17.6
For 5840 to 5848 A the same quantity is 19.2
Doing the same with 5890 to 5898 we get 15.7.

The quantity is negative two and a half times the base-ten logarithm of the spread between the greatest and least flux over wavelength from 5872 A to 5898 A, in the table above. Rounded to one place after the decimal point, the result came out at -1.3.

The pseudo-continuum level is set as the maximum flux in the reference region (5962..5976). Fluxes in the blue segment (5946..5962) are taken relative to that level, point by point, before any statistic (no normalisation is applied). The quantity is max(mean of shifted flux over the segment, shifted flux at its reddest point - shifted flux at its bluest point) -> 0.51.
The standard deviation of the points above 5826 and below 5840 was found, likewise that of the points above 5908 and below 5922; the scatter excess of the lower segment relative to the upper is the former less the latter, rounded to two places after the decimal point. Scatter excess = -0.01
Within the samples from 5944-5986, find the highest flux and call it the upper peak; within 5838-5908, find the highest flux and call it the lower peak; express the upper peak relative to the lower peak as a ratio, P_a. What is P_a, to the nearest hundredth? 0.98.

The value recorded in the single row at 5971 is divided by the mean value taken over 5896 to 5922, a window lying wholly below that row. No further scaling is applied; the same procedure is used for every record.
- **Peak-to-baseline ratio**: 1.04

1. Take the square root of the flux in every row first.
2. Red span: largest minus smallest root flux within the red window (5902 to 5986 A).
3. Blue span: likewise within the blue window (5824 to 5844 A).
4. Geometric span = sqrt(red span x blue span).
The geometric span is 0.10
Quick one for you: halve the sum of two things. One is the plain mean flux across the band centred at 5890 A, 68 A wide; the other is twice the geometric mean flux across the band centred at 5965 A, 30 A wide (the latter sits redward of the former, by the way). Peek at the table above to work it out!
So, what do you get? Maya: 27.5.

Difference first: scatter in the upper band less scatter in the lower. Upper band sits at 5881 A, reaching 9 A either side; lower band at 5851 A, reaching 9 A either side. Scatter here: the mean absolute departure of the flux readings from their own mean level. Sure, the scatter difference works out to 0.35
